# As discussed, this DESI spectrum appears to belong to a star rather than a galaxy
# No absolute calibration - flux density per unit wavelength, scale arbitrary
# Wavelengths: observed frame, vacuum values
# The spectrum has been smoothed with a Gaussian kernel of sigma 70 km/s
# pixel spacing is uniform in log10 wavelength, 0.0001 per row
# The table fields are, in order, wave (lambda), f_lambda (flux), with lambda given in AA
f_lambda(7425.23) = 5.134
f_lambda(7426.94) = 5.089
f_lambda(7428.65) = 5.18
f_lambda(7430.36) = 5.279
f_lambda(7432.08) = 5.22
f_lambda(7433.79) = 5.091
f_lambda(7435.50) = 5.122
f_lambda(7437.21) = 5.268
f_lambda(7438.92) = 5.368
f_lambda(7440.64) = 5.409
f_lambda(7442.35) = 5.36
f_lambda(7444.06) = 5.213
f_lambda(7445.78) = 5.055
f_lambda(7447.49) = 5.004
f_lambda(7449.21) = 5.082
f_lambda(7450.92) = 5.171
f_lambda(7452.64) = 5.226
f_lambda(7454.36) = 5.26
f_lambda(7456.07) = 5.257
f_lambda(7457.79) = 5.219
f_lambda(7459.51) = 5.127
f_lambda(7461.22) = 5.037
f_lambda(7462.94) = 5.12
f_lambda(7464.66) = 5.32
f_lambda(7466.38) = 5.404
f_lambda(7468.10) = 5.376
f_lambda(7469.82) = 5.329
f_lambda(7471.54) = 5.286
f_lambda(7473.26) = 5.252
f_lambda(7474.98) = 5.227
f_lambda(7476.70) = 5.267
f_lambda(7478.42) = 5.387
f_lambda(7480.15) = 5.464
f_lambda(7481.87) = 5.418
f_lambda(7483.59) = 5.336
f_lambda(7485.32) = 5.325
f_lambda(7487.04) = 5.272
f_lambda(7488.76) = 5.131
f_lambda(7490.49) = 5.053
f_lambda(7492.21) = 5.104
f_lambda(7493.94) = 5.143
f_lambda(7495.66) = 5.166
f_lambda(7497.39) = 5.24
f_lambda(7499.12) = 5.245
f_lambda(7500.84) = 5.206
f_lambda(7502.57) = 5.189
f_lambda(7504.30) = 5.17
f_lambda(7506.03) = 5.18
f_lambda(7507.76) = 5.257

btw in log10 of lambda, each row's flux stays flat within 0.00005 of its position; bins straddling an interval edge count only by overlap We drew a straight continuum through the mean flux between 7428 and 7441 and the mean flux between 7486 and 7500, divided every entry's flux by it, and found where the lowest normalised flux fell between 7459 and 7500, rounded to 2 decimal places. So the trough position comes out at 7461.22 AA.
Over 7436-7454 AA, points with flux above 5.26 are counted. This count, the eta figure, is 4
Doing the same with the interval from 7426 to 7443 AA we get 5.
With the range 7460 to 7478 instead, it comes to 6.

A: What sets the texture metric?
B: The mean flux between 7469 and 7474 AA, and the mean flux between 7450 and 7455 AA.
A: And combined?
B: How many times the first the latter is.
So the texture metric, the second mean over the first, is 0.99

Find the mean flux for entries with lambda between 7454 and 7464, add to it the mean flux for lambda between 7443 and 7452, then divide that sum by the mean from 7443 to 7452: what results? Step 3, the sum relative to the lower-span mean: 2.01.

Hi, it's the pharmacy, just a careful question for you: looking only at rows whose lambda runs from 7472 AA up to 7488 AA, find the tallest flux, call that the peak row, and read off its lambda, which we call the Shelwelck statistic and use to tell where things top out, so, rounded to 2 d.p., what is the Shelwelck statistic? 7480.15 AA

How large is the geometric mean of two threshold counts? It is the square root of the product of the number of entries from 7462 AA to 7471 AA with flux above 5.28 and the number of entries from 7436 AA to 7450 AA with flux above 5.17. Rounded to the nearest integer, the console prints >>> 4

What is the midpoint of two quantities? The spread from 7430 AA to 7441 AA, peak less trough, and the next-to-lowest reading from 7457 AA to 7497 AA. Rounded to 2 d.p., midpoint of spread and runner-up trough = 2.69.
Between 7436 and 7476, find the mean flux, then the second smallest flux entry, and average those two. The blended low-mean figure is 5.14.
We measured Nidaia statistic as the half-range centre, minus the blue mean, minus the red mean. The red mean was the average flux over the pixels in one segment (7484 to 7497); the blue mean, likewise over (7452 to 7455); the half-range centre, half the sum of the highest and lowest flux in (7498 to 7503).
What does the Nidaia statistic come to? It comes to -5.20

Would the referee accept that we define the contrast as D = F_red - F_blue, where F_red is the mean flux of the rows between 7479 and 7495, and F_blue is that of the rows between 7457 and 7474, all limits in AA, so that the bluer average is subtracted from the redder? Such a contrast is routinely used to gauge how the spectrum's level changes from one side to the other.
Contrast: 0.00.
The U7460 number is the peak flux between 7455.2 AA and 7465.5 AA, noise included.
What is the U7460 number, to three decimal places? 5.320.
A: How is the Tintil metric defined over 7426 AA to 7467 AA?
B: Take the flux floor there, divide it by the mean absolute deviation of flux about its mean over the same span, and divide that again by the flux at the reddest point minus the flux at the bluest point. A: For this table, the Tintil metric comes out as 164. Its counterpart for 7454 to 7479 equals 525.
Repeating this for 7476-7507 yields -649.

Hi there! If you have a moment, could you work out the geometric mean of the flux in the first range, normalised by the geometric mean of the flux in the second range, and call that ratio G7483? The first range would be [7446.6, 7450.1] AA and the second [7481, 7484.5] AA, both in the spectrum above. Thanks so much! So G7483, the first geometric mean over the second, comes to 0.94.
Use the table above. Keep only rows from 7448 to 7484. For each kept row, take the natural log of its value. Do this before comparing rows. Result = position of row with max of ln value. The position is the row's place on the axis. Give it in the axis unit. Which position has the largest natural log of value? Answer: 7480.15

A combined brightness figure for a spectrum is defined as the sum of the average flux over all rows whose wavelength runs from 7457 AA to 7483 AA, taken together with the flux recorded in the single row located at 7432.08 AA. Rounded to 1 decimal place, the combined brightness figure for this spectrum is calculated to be 10.5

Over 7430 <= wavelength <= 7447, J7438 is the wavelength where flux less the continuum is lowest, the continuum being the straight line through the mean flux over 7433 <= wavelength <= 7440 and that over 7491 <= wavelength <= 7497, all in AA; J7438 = 7445.78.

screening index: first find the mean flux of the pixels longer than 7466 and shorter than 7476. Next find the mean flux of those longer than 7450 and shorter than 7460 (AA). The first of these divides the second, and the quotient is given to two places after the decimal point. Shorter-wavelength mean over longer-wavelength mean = 0.98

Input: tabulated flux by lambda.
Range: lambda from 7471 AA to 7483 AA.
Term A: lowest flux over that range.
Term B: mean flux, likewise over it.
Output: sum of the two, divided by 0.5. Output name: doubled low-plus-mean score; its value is 21.1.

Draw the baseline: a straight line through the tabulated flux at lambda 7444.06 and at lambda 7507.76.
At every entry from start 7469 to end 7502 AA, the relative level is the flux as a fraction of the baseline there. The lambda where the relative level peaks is 7480.15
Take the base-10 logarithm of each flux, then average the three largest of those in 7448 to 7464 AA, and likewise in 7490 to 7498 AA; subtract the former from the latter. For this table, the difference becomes -0.0054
